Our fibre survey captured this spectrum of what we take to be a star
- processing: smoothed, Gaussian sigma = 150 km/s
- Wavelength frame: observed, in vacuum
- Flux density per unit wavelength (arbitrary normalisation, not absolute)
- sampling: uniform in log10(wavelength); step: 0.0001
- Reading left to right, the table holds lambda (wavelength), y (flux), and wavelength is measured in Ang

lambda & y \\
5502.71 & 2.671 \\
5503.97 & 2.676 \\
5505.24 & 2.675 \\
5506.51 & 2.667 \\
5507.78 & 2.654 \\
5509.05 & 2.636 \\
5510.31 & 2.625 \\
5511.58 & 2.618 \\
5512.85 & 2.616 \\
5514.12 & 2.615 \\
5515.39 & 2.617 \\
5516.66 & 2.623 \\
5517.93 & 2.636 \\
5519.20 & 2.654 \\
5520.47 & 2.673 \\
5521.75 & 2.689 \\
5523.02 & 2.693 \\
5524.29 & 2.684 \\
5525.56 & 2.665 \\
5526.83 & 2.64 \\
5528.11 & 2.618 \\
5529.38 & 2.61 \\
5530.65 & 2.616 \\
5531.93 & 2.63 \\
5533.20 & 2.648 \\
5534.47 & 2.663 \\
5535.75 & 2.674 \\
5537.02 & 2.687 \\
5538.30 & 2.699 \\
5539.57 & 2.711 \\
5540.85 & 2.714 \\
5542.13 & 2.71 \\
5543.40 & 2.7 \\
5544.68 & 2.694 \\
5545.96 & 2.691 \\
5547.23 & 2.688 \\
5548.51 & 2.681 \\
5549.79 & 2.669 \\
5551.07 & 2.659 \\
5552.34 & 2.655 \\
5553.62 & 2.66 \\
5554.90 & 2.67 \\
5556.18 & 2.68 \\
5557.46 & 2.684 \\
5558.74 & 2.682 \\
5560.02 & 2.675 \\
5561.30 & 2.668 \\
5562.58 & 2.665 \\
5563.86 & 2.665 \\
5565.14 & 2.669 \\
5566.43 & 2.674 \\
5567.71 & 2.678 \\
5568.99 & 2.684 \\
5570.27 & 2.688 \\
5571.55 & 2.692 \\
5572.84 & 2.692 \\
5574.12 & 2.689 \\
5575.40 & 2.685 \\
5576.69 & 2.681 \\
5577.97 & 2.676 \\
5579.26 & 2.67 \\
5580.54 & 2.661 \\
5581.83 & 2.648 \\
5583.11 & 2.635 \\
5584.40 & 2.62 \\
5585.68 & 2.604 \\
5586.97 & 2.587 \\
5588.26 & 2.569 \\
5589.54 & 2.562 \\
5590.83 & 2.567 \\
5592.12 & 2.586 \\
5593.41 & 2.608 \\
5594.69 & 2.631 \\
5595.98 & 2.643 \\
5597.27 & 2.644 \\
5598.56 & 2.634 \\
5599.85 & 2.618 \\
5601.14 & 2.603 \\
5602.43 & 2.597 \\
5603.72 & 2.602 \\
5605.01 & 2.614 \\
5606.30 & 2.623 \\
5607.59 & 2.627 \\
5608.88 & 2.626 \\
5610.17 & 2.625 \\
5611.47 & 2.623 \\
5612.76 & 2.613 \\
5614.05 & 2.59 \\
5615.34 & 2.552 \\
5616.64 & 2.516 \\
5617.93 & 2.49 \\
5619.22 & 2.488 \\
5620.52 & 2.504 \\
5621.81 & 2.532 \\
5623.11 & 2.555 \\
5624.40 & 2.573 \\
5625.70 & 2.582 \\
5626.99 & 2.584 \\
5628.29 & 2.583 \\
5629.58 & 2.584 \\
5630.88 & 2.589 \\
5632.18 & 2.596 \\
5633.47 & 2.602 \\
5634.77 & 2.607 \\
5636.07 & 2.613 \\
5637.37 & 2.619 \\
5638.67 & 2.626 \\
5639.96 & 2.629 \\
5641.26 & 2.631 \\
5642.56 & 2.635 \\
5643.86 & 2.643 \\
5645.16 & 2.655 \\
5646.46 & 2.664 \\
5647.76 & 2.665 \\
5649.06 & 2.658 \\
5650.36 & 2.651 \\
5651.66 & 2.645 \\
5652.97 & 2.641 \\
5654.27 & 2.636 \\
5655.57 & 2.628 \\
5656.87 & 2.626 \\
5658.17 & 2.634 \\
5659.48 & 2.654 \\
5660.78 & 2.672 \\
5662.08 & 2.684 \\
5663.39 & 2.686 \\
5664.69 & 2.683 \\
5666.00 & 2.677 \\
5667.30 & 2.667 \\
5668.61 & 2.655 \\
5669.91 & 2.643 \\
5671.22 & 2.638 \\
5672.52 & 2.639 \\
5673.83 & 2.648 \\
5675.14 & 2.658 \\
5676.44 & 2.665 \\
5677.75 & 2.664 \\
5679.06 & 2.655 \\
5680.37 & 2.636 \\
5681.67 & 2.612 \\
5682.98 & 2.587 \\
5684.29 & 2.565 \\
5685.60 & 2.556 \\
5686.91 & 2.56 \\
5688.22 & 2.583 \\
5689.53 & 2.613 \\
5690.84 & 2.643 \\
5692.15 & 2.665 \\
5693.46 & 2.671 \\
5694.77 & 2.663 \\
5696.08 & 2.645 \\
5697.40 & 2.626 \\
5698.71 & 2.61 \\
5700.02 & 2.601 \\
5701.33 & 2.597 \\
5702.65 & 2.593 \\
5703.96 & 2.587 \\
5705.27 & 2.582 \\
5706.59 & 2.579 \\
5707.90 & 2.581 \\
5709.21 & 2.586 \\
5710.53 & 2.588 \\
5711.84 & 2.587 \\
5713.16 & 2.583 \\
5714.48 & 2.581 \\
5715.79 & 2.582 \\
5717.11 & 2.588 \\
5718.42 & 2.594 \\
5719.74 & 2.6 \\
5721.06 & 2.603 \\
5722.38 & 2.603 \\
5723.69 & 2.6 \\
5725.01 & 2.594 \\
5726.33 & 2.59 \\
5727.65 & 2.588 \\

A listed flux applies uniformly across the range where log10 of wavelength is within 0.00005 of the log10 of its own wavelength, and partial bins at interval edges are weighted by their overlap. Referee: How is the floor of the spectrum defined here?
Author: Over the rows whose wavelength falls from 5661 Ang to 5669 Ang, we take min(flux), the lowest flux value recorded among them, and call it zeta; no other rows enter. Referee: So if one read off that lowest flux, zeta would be 2.655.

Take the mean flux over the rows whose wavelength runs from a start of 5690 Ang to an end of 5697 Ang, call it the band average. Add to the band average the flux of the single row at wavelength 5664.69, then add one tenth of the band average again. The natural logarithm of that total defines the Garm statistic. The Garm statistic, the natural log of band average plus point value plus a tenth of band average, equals 1.72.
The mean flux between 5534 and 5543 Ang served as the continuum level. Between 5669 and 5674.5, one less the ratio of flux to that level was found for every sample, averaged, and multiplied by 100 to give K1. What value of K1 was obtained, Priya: 1.9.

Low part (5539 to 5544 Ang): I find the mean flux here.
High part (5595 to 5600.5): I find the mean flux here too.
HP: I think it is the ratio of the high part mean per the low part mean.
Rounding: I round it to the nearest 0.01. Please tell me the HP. 0.97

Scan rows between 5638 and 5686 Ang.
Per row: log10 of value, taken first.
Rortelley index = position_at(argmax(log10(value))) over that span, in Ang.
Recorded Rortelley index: 5663.39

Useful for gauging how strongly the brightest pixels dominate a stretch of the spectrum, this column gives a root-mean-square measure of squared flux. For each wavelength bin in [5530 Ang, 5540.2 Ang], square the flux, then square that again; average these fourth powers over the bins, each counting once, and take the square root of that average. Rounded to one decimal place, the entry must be 7.1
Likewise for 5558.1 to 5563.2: 7.1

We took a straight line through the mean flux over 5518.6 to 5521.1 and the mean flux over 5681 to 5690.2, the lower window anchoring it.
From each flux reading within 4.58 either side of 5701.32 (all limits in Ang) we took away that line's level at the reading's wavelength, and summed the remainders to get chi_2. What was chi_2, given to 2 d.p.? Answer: 0.17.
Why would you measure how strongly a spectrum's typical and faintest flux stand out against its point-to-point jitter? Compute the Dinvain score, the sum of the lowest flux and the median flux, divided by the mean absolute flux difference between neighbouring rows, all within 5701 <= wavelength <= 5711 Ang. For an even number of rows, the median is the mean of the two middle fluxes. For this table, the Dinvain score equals 1339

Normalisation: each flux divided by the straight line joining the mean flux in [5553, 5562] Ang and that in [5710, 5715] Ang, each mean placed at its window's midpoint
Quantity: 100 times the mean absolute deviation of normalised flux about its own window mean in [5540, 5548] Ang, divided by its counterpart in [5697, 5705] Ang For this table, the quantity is 76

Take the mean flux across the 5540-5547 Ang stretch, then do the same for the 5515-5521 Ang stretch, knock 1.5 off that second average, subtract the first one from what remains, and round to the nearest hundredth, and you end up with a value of -1.56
